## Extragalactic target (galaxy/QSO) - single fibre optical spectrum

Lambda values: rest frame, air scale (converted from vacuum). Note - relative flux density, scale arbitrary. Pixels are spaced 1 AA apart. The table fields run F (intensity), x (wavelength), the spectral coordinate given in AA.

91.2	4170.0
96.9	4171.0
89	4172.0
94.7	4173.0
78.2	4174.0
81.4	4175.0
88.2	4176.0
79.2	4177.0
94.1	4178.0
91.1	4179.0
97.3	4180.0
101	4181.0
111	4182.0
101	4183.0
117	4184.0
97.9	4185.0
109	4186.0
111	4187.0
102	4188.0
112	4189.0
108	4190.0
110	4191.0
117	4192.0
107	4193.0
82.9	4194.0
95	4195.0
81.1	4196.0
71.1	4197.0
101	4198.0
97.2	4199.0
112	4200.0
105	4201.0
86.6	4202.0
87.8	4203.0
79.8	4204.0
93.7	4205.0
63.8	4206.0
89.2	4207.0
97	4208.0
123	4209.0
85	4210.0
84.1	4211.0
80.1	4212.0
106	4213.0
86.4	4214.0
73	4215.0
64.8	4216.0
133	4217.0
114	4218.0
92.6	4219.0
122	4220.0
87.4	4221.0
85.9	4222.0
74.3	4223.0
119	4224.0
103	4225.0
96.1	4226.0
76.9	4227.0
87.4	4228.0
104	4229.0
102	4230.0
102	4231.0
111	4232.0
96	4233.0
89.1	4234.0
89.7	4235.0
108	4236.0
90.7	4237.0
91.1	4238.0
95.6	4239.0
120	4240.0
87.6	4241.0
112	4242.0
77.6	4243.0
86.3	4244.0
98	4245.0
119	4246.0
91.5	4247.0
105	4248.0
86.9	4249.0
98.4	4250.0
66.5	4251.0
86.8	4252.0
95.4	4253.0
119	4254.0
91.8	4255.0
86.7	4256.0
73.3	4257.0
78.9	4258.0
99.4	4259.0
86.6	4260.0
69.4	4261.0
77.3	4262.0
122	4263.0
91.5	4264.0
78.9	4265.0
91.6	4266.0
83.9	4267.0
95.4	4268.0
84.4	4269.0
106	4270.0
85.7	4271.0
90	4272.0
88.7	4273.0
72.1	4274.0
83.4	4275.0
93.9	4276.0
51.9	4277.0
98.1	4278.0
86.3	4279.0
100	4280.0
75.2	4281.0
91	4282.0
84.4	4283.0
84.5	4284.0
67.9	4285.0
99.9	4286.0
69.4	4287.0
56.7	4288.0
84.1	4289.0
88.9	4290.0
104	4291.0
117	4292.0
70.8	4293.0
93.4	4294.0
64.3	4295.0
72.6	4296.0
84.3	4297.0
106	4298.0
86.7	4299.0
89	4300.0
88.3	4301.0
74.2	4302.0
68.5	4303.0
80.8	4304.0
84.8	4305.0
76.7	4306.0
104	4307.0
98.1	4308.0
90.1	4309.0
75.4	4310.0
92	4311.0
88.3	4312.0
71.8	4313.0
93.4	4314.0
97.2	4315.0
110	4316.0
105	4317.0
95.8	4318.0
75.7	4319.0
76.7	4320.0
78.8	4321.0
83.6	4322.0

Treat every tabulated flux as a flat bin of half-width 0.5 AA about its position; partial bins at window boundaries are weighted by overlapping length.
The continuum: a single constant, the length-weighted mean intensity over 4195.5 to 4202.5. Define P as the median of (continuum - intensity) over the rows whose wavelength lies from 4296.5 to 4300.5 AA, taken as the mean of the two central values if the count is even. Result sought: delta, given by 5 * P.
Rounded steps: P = 6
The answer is 28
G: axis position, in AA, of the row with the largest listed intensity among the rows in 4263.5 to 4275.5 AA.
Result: 4270.0 AA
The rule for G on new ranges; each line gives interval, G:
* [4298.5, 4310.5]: 4307.0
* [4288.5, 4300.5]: 4292.0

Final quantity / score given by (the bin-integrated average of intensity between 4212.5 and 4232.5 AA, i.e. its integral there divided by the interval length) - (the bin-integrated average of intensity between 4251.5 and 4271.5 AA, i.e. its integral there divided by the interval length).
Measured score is 7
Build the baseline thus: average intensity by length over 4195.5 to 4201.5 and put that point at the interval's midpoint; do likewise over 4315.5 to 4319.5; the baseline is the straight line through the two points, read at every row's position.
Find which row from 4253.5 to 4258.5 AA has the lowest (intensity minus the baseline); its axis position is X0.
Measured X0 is 4257.0 AA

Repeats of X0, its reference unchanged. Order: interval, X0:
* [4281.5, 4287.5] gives 4285.0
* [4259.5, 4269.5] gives 4261.0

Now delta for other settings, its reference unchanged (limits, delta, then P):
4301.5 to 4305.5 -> 80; 16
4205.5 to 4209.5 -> 2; 0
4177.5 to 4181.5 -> -11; -2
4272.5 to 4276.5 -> 37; 7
